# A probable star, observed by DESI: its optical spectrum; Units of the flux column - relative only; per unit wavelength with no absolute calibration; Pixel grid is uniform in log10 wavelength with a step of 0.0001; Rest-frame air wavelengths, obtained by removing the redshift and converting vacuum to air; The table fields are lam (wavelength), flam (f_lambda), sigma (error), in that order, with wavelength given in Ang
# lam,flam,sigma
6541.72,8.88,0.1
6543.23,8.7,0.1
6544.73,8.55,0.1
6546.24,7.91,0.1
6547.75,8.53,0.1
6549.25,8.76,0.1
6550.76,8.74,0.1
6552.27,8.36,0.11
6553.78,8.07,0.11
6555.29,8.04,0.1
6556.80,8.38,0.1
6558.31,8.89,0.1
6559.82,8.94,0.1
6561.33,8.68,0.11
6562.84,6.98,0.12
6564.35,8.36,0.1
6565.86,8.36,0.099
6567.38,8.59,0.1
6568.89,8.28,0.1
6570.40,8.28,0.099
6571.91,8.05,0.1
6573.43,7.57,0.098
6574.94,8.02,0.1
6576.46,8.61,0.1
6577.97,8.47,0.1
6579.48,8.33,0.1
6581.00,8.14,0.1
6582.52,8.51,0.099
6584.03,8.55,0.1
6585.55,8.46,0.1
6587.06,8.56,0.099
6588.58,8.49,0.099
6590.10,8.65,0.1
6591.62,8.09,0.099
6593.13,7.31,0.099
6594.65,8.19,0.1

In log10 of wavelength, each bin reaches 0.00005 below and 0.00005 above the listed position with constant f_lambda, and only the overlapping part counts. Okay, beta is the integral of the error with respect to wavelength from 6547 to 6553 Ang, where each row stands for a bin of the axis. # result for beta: 0.615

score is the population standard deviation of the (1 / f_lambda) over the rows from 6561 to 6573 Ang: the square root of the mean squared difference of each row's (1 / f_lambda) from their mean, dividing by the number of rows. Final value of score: 0.0083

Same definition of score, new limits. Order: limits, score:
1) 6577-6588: 0.0020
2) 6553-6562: 0.0051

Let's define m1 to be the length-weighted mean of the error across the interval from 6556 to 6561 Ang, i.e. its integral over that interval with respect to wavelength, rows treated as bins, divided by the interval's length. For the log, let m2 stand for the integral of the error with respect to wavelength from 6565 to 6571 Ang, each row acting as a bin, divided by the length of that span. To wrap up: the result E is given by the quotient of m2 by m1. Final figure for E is 0.99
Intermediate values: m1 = 0.101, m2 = 0.100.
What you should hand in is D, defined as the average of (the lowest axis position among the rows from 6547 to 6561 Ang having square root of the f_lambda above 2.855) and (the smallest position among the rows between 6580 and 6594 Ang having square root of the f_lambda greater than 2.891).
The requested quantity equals 6565.1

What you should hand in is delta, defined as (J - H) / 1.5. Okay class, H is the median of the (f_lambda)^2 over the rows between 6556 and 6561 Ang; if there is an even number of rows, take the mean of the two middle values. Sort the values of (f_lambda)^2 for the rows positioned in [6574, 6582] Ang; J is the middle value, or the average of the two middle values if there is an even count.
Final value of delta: -6.4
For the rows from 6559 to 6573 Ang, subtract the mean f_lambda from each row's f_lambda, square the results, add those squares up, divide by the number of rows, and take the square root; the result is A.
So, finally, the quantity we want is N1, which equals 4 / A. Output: 8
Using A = 0.52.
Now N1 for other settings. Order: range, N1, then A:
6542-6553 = 14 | 0.28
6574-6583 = 19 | 0.21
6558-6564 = 5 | 0.81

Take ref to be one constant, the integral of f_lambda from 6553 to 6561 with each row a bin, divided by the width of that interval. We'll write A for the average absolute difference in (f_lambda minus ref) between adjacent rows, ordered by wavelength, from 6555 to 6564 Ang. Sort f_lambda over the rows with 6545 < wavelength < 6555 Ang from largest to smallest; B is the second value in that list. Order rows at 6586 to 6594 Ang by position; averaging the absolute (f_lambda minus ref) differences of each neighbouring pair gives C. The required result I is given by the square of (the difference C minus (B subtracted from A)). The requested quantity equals 73.3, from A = 0.57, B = 8.74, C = 0.39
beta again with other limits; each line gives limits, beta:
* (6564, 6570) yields 0.598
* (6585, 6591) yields 0.597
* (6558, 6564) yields 0.646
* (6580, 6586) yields 0.598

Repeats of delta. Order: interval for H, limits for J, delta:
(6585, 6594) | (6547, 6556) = -0.3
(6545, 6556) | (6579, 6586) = 1.1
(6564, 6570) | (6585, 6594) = 1.3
